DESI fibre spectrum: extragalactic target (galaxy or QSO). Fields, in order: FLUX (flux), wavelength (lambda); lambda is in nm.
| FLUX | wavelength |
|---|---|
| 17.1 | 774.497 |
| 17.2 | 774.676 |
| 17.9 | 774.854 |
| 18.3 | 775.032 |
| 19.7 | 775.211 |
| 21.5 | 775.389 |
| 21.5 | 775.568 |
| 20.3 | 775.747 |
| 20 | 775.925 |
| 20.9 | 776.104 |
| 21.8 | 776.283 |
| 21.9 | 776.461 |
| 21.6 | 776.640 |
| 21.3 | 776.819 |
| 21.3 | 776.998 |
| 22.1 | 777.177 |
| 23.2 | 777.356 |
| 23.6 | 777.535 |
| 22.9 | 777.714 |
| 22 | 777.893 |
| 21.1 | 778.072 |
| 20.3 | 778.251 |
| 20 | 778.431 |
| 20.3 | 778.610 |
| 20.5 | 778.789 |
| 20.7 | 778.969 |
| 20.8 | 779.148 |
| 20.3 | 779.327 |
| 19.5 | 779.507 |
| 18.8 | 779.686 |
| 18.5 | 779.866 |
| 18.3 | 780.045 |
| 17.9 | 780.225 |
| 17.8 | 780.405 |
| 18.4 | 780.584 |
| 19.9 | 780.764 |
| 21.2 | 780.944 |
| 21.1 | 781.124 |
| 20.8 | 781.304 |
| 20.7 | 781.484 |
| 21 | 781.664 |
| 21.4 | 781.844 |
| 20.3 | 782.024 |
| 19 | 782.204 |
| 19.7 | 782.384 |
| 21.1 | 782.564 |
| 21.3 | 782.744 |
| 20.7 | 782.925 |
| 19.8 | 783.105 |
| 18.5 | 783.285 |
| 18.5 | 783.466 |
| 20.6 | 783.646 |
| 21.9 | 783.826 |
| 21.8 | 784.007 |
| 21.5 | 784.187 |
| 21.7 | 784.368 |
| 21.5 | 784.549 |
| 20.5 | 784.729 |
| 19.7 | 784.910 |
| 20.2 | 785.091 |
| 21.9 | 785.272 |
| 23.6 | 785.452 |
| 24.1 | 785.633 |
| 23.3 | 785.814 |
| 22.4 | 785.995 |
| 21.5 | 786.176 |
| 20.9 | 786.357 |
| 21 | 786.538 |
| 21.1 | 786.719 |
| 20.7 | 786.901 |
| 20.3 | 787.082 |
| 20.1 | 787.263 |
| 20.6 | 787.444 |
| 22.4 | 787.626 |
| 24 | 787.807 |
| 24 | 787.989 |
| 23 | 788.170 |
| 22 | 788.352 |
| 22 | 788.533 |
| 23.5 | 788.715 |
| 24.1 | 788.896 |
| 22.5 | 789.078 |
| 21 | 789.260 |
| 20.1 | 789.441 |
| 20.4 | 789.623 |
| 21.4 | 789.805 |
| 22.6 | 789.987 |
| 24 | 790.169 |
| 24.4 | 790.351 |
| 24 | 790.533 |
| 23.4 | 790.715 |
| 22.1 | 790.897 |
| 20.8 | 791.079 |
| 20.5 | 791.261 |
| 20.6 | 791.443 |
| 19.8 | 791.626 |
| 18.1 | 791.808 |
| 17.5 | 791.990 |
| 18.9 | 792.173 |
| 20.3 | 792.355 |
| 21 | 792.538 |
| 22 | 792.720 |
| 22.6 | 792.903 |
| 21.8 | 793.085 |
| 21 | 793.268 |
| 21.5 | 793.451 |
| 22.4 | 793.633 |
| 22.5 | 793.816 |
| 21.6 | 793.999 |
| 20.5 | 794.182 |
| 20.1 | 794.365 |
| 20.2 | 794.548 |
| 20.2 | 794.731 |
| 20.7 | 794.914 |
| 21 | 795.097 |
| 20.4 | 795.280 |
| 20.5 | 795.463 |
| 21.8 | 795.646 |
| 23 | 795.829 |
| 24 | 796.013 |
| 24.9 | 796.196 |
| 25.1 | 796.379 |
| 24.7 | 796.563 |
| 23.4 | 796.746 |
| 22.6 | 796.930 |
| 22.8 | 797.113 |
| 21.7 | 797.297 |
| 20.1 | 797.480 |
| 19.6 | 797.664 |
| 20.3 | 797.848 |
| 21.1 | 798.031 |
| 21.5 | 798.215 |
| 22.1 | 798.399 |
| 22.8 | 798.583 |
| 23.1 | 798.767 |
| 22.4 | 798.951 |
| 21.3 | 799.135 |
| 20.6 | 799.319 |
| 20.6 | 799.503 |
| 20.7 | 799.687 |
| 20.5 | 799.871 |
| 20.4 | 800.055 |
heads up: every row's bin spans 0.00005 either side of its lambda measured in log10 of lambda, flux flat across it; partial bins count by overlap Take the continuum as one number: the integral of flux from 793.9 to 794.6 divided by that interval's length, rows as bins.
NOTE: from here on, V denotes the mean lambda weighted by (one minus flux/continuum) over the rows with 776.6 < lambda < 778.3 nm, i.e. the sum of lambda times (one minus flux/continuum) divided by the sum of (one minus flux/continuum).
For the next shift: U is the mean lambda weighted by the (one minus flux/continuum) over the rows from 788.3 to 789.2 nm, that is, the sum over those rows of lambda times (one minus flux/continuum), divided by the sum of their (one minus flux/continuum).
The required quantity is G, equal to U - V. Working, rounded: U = 788.77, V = 777.40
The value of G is 11.37 nm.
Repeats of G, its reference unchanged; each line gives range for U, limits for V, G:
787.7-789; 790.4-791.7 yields -2.22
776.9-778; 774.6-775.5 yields 2.68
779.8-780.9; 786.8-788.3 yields -7.70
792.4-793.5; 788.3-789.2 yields 4.21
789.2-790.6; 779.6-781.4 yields 10.17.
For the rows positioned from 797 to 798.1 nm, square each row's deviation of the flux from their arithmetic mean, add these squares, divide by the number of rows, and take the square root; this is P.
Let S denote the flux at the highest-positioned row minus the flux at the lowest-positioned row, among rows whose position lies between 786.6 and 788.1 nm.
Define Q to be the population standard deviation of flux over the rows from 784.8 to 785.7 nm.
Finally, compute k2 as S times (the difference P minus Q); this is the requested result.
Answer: -2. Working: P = 1.1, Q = 1.76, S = 2.9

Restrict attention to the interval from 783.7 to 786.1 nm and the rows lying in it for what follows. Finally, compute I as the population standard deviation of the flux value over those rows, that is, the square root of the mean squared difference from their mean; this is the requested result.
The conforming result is 1.2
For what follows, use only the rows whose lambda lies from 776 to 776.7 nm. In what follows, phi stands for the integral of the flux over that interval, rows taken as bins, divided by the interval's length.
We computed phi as 21.5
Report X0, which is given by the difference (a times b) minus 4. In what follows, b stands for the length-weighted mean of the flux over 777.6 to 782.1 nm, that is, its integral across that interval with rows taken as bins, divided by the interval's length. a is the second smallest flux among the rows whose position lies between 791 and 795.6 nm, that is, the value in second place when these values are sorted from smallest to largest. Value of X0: 362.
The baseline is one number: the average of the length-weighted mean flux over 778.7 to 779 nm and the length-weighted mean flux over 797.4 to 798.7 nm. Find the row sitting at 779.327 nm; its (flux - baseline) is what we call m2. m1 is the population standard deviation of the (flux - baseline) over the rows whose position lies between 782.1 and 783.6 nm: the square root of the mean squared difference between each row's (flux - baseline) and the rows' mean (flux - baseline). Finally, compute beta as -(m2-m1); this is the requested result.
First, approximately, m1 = 1.05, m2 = -0.5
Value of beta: 1.6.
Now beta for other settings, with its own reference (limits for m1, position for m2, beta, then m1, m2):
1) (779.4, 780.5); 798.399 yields -0.7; 0.57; 1.3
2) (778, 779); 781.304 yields 0.4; 0.35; 0.0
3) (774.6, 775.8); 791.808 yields 4.3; 1.60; -2.7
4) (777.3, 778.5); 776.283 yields 0.4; 1.33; 1.0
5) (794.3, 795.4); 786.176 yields -0.4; 0.32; 0.7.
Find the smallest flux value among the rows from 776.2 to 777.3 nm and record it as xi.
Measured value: 21.3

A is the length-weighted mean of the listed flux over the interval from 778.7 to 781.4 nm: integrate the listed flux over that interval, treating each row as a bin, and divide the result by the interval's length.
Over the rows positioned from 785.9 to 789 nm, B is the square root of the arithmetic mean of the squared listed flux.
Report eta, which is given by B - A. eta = 2.4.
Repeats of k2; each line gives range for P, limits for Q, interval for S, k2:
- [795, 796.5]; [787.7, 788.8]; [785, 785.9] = 3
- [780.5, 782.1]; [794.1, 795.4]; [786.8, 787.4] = 0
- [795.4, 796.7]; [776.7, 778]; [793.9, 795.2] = 0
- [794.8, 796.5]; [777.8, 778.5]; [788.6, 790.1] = -1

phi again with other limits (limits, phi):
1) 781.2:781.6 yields 20.8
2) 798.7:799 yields 22.8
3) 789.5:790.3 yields 22.1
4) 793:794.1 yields 21.8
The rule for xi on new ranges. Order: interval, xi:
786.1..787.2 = 20.3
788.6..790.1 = 20.1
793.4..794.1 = 21.5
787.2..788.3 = 20.1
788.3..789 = 22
